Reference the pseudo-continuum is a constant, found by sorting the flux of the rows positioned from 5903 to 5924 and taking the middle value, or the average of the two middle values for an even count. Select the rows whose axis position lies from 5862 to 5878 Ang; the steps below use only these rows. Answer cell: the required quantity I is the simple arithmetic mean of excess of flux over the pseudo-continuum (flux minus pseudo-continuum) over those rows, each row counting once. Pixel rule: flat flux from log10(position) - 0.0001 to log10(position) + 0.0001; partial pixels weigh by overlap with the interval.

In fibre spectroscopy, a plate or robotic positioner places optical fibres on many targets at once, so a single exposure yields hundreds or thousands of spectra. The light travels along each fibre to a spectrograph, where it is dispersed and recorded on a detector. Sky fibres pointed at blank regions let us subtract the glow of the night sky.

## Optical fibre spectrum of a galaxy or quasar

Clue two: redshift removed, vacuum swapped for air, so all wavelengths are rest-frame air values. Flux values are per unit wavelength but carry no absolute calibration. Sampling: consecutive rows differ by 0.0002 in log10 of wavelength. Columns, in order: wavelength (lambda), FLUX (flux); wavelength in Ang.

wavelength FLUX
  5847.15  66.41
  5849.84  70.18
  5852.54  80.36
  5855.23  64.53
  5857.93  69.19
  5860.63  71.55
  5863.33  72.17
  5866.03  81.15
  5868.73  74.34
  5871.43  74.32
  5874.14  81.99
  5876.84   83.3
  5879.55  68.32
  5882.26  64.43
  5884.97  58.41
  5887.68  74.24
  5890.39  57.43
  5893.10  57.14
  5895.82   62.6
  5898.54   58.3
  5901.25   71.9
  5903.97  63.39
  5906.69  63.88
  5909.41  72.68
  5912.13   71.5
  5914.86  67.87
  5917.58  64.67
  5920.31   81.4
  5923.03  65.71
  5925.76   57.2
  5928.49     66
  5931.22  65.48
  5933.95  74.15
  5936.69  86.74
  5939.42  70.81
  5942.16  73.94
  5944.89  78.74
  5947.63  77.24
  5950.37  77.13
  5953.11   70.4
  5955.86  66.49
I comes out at 11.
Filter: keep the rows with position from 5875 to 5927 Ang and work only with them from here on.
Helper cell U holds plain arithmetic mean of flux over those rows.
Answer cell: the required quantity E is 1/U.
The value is 0.0150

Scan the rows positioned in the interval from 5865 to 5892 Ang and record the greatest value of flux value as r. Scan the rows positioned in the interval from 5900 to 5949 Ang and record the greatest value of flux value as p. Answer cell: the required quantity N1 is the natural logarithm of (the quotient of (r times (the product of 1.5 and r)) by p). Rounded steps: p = 86.74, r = 83.3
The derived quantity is 4.79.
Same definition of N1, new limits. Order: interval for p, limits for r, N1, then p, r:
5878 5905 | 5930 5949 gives 5.02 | 74.24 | 86.74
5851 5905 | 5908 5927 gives 4.78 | 83.3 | 81.4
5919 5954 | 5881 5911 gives 4.56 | 86.74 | 74.24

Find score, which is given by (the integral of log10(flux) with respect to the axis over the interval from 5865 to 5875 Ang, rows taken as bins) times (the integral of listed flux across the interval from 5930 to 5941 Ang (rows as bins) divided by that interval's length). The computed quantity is 1405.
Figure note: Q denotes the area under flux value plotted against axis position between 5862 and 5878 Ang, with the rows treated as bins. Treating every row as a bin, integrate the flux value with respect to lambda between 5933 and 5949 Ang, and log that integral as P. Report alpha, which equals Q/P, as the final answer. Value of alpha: 1.01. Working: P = 1232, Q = 1246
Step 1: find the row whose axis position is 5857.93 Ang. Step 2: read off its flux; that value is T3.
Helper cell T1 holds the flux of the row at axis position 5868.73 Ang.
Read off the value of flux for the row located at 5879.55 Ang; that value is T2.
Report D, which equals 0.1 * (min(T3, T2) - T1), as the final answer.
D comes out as -0.6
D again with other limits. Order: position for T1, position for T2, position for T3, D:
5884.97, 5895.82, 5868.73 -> 0.4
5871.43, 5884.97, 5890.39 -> -1.7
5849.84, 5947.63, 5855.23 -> -0.6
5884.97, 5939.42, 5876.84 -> 1.2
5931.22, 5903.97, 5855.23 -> -0.2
